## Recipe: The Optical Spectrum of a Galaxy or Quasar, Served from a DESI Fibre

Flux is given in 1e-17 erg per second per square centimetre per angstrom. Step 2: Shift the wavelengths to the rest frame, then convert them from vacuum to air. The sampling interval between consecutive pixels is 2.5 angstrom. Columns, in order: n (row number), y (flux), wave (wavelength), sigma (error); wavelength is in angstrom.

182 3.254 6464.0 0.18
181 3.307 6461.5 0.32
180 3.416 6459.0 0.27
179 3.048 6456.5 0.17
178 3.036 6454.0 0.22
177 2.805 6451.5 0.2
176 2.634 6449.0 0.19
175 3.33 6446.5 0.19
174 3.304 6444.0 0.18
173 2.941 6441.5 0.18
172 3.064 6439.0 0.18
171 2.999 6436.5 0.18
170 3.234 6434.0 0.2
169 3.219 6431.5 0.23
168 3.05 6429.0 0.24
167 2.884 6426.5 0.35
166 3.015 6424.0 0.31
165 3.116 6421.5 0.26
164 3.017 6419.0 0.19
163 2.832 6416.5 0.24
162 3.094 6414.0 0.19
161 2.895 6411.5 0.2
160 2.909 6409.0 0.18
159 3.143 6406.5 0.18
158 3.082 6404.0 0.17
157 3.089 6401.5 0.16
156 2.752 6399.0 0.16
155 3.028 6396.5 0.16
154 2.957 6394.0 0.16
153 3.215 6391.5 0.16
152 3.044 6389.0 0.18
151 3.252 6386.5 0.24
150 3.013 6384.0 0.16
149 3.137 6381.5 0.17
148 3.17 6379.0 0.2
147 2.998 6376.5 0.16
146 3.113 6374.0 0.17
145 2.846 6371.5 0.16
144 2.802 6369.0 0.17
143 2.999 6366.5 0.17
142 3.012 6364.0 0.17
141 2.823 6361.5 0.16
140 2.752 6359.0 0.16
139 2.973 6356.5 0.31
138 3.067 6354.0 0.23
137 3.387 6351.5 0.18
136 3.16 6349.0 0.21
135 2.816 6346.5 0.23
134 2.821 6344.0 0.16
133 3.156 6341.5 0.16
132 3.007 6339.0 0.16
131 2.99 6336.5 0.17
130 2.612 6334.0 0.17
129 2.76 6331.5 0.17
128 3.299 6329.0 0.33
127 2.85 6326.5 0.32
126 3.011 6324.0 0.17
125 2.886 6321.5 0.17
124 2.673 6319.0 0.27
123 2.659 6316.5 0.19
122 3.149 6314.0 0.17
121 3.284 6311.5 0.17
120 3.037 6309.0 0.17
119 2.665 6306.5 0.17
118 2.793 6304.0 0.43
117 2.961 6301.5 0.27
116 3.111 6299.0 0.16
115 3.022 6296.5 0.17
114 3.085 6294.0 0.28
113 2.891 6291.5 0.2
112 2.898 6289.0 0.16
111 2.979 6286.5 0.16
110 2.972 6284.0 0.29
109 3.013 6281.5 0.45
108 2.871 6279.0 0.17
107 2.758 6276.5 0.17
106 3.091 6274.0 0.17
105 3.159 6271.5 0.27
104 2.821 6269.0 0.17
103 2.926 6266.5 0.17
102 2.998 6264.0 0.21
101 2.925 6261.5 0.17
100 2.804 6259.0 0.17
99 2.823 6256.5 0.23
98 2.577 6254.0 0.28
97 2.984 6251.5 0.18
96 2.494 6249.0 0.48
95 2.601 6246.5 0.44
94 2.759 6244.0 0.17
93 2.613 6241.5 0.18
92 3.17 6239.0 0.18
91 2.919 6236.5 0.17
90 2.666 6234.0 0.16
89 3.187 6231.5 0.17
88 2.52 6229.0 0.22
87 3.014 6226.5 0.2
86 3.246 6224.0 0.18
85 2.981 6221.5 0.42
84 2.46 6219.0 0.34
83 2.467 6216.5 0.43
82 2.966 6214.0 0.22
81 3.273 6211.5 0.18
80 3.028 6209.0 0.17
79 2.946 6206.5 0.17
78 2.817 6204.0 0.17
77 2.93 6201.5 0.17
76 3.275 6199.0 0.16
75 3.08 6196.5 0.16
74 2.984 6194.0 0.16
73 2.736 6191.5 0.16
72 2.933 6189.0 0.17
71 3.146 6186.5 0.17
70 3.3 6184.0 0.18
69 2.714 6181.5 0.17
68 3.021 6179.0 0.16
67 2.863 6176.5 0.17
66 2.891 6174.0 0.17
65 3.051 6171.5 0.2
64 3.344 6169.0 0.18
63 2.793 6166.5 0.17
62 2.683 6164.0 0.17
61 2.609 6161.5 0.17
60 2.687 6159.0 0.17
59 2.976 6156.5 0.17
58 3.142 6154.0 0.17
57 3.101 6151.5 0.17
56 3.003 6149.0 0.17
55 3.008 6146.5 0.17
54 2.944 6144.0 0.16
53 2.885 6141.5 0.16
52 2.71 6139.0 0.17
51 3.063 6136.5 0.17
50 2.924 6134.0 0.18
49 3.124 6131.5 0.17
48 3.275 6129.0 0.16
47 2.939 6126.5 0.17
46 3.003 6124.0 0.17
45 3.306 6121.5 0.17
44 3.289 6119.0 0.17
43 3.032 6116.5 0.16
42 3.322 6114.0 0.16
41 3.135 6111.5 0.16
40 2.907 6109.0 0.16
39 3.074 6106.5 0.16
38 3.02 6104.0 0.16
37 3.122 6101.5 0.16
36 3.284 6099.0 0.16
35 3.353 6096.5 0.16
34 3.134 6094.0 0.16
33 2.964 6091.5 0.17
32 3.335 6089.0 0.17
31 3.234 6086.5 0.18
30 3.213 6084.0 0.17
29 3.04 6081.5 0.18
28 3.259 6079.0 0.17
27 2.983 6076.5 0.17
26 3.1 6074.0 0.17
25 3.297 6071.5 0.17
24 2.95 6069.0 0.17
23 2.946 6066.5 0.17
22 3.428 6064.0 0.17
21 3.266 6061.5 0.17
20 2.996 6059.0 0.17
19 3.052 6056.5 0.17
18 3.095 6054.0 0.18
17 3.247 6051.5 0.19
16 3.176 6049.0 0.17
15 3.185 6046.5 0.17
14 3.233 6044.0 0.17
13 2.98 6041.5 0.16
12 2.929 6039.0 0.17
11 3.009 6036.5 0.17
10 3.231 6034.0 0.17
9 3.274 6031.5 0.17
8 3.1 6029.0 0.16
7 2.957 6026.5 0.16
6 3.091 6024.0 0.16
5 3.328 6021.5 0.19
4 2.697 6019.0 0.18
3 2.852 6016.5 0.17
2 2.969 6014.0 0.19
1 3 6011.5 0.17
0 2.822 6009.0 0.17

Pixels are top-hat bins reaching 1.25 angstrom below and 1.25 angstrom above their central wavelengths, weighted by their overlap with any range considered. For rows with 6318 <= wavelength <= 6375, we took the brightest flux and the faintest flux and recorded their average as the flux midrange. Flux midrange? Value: 3.00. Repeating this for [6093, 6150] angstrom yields 3.03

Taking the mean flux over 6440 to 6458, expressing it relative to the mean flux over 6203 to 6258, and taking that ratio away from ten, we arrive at 8.94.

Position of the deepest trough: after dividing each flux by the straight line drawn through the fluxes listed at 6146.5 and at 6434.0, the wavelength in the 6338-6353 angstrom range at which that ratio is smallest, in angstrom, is 6346.5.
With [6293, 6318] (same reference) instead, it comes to 6316.5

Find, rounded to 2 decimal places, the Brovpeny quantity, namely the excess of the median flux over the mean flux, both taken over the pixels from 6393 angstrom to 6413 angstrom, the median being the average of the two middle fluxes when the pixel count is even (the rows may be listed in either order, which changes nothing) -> 0.01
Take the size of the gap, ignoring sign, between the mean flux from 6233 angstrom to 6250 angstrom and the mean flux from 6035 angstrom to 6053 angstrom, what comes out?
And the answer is 0.36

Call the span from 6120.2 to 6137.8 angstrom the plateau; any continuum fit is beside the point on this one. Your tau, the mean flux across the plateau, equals 3.09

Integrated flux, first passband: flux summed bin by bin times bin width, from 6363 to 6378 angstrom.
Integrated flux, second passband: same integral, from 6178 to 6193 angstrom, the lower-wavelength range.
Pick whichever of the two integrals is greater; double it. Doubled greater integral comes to 89.2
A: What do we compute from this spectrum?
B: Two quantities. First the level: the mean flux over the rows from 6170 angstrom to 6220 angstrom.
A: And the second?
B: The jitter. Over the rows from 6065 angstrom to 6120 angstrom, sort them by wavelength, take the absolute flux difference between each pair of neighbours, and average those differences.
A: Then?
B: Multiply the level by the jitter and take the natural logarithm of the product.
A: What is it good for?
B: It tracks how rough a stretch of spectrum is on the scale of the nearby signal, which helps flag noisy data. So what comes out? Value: -0.65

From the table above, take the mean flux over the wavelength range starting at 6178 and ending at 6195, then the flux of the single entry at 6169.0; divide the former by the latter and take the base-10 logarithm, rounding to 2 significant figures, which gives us -0.051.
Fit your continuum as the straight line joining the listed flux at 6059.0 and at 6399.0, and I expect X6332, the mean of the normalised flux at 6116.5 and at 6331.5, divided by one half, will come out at 2.012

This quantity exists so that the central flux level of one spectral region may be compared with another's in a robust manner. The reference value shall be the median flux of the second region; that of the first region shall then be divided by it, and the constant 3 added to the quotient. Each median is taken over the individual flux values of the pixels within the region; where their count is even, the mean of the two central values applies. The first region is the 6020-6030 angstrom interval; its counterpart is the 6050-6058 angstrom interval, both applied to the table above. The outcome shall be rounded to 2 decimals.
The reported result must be 4.00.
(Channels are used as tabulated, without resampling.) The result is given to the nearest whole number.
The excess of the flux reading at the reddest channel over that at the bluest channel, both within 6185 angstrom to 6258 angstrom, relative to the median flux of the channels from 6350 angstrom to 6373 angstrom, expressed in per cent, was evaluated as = -11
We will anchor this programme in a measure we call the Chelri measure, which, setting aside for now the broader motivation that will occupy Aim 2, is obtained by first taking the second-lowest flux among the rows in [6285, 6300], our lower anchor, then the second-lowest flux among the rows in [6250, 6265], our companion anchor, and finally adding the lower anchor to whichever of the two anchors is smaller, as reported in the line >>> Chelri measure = 5.70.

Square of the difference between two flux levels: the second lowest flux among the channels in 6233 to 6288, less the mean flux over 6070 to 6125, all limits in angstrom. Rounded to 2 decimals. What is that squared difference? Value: 0.33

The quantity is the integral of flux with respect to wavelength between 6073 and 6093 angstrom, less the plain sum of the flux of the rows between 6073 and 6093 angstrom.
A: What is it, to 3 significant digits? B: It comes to 37.7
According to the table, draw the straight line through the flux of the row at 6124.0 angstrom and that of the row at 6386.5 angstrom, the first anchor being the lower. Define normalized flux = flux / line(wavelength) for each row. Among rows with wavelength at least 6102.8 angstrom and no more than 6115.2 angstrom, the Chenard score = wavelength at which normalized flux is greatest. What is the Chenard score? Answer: 6114.0 angstrom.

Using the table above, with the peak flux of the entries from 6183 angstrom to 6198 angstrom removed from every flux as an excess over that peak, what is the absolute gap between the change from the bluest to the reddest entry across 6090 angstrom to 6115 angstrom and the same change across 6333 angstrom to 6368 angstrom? 0.03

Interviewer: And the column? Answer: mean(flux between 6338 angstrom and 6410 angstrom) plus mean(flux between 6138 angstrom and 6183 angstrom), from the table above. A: 5.93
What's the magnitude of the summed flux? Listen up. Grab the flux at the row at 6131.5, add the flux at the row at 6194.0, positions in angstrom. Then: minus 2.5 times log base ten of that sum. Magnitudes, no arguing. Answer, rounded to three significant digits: -1.96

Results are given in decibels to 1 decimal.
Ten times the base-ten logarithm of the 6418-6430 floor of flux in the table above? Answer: 4.6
